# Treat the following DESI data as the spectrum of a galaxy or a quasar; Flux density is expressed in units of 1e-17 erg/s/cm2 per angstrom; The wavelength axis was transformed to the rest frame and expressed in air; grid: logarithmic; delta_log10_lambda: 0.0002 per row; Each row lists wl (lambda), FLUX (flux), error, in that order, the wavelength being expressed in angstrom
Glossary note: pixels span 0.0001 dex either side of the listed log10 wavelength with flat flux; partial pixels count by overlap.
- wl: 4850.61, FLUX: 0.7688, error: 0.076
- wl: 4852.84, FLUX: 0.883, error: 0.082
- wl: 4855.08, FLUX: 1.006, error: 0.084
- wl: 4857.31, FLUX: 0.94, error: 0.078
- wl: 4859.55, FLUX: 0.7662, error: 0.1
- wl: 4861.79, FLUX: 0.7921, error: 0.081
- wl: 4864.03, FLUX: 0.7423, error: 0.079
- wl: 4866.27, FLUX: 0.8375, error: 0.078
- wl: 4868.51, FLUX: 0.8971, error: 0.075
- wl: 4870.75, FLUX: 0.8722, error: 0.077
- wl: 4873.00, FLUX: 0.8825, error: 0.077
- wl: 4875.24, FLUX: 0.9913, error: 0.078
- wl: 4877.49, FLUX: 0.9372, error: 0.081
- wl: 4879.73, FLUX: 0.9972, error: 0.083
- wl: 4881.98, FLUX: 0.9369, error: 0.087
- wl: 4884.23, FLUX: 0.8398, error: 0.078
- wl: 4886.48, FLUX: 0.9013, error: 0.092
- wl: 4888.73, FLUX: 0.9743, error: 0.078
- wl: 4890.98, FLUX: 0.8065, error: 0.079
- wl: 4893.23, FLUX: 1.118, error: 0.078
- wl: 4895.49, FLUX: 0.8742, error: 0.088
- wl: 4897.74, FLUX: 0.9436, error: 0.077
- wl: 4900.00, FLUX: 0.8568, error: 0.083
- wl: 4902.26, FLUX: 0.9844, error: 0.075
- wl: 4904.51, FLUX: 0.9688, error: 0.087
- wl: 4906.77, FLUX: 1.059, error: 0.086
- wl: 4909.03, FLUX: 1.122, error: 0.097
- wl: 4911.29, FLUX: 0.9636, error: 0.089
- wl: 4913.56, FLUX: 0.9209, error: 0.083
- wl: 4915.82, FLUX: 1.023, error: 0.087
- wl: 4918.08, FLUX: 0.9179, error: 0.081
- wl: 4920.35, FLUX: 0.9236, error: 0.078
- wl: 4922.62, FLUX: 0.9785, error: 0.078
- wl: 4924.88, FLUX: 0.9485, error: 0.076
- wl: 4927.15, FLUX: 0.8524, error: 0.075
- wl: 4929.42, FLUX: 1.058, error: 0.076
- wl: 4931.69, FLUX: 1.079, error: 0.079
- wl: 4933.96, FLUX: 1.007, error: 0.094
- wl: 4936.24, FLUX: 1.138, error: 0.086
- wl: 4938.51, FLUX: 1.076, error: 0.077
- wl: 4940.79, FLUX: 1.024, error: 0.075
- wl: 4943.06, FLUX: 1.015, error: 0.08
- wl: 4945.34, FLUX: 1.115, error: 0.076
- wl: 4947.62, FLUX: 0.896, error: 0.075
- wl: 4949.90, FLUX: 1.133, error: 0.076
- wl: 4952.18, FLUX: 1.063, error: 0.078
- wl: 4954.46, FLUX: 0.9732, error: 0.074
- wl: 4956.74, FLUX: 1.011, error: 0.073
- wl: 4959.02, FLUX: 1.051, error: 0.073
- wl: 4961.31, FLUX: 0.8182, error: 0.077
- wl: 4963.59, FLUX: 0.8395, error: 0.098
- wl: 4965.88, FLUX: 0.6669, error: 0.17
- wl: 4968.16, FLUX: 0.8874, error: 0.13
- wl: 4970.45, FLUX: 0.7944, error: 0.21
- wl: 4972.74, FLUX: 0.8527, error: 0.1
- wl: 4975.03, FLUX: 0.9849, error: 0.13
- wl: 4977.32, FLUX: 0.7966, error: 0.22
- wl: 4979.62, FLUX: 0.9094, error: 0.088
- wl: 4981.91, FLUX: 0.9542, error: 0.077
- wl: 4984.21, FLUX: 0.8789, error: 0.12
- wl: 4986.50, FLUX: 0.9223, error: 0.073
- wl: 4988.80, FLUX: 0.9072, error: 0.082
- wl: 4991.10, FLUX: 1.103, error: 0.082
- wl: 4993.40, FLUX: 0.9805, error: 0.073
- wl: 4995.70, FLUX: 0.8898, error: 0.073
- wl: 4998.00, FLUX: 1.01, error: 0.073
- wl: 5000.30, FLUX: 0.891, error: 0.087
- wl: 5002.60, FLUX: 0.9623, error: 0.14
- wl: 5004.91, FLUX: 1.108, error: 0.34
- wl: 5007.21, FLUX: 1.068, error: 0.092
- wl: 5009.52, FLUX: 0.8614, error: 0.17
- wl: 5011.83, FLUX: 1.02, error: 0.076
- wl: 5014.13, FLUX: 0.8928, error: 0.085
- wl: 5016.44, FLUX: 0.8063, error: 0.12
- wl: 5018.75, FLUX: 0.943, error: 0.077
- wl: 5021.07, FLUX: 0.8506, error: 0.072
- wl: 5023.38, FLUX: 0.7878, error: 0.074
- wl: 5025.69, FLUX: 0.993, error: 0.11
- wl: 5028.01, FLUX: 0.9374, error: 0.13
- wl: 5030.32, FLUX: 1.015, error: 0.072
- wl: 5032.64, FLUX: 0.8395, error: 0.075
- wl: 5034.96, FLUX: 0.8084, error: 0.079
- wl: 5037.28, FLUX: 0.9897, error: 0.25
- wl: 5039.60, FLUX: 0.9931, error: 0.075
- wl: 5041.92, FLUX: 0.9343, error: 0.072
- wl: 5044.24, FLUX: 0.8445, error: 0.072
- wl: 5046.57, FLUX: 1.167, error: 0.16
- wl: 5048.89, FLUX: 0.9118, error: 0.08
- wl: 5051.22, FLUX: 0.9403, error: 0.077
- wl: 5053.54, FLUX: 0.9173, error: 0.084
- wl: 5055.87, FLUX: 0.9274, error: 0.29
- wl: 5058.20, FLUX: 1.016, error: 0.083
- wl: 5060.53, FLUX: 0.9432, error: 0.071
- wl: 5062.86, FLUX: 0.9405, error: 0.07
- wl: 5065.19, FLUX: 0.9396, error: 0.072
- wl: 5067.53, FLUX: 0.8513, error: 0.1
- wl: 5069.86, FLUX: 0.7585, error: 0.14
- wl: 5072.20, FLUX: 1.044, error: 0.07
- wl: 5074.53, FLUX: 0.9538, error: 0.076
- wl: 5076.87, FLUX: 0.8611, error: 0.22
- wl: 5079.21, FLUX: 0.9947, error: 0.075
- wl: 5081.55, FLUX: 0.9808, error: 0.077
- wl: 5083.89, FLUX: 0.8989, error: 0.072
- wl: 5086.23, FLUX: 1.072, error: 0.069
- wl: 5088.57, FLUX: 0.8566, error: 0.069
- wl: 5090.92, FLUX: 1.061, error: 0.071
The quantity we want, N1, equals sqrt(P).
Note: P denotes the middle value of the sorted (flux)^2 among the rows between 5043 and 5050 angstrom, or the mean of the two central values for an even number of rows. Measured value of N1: 0.91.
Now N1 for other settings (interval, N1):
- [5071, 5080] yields 0.97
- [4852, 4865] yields 0.84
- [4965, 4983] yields 0.87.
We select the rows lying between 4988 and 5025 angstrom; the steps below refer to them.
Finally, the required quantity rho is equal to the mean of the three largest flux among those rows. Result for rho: 1.09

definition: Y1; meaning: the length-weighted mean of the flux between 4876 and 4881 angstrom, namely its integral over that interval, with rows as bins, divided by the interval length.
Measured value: 0.97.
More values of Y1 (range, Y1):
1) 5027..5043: 0.93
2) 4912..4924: 0.95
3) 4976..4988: 0.89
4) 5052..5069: 0.93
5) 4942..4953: 1.04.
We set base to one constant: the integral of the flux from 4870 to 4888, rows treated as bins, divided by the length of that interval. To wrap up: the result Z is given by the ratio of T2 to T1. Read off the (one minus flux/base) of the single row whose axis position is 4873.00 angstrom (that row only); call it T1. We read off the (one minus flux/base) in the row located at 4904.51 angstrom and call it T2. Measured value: -1.2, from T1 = 0.04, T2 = -0.05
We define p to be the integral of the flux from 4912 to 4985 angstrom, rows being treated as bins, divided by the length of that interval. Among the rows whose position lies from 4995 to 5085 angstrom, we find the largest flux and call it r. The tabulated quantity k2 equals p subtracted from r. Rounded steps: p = 0.956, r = 1.167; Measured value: 0.21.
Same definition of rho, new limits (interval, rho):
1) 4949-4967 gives 1.08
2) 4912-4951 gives 1.13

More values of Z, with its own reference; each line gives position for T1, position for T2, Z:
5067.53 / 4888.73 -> -0.7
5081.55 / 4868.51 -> -0.4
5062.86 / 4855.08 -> 4.5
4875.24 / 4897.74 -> 0.3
